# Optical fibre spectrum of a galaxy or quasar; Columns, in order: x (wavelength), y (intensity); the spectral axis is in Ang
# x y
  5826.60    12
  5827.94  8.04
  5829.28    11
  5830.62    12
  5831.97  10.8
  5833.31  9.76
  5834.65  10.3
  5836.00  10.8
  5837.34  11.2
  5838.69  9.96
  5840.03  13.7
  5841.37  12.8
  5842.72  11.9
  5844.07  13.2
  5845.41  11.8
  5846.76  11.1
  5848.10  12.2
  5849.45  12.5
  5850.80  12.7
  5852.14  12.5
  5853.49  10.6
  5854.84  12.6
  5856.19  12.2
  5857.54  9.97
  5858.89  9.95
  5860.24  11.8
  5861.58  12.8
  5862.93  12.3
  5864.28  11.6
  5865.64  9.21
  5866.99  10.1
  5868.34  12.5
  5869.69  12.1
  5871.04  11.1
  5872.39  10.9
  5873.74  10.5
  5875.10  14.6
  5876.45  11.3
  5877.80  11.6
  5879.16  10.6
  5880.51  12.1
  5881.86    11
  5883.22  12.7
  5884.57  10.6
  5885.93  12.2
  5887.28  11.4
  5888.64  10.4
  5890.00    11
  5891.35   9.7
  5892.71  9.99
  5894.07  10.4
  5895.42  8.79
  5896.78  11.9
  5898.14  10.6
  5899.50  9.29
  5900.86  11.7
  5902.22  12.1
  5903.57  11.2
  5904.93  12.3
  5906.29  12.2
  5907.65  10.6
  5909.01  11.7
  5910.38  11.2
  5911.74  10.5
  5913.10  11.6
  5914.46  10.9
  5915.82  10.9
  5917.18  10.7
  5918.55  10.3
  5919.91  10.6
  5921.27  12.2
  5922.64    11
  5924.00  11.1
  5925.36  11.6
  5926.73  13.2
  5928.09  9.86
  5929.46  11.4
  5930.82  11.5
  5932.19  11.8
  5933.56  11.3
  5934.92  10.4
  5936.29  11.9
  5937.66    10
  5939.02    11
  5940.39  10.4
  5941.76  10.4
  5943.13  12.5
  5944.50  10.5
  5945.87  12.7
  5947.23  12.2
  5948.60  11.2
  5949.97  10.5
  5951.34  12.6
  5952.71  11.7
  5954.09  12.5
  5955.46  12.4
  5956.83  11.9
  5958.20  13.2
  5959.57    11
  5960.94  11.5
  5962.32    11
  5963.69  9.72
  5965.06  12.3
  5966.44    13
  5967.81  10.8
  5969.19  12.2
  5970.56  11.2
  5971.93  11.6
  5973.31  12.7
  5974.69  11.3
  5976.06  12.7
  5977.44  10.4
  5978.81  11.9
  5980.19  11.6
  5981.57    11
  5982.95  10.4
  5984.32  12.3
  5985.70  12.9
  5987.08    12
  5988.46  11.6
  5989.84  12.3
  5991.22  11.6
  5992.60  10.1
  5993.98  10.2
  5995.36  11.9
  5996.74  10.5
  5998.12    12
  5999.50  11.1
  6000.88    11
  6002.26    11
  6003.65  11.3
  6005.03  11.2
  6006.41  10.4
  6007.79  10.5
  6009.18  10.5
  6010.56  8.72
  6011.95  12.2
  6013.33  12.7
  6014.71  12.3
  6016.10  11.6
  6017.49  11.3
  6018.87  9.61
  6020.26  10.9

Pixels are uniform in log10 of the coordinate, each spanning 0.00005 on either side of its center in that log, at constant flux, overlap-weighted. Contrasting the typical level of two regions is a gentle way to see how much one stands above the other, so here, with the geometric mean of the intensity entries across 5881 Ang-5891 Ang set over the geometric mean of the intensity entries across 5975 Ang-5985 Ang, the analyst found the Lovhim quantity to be 0.99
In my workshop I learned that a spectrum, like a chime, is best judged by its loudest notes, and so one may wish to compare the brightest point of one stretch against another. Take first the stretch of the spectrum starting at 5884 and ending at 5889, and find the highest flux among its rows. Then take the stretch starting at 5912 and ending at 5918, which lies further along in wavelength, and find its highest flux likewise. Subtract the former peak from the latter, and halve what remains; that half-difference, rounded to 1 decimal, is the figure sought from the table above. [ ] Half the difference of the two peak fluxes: -0.3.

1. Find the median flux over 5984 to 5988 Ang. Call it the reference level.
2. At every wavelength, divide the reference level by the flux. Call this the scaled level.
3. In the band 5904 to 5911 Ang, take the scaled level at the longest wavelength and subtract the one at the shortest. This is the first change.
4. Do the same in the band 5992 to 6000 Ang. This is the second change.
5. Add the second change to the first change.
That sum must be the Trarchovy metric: 0.0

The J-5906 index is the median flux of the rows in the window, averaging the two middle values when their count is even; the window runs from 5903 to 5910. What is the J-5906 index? 11.7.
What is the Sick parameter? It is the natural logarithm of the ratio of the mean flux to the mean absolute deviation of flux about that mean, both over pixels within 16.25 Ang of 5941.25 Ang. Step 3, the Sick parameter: 2.7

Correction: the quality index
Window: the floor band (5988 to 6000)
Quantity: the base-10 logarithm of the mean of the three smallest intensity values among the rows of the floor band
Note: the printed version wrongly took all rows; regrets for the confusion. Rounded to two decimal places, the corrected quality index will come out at 1.01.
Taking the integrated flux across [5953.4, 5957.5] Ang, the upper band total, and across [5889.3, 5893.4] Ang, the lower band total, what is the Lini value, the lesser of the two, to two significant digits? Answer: 42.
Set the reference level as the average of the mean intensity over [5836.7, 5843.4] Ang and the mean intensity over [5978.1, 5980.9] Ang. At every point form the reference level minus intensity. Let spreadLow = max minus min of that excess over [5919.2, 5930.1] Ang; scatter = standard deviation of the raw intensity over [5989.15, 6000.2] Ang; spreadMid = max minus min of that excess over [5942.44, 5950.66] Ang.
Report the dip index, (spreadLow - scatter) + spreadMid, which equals 4.7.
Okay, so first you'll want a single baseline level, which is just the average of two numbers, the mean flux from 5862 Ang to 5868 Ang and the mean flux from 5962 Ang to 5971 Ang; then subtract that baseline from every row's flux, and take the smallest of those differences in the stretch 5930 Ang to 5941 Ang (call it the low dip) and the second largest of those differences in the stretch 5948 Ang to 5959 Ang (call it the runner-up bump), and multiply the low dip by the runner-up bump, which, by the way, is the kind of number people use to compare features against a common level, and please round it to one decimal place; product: -1.7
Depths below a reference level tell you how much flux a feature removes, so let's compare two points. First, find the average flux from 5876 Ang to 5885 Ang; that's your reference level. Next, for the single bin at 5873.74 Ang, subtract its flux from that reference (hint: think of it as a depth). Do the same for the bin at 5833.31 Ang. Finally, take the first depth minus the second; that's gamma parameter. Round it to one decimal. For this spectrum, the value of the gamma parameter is -0.7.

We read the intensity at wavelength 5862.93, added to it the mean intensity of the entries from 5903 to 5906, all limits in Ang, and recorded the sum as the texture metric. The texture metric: 24.1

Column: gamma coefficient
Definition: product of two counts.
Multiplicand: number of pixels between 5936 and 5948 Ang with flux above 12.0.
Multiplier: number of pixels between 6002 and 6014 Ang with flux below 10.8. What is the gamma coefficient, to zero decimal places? 12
